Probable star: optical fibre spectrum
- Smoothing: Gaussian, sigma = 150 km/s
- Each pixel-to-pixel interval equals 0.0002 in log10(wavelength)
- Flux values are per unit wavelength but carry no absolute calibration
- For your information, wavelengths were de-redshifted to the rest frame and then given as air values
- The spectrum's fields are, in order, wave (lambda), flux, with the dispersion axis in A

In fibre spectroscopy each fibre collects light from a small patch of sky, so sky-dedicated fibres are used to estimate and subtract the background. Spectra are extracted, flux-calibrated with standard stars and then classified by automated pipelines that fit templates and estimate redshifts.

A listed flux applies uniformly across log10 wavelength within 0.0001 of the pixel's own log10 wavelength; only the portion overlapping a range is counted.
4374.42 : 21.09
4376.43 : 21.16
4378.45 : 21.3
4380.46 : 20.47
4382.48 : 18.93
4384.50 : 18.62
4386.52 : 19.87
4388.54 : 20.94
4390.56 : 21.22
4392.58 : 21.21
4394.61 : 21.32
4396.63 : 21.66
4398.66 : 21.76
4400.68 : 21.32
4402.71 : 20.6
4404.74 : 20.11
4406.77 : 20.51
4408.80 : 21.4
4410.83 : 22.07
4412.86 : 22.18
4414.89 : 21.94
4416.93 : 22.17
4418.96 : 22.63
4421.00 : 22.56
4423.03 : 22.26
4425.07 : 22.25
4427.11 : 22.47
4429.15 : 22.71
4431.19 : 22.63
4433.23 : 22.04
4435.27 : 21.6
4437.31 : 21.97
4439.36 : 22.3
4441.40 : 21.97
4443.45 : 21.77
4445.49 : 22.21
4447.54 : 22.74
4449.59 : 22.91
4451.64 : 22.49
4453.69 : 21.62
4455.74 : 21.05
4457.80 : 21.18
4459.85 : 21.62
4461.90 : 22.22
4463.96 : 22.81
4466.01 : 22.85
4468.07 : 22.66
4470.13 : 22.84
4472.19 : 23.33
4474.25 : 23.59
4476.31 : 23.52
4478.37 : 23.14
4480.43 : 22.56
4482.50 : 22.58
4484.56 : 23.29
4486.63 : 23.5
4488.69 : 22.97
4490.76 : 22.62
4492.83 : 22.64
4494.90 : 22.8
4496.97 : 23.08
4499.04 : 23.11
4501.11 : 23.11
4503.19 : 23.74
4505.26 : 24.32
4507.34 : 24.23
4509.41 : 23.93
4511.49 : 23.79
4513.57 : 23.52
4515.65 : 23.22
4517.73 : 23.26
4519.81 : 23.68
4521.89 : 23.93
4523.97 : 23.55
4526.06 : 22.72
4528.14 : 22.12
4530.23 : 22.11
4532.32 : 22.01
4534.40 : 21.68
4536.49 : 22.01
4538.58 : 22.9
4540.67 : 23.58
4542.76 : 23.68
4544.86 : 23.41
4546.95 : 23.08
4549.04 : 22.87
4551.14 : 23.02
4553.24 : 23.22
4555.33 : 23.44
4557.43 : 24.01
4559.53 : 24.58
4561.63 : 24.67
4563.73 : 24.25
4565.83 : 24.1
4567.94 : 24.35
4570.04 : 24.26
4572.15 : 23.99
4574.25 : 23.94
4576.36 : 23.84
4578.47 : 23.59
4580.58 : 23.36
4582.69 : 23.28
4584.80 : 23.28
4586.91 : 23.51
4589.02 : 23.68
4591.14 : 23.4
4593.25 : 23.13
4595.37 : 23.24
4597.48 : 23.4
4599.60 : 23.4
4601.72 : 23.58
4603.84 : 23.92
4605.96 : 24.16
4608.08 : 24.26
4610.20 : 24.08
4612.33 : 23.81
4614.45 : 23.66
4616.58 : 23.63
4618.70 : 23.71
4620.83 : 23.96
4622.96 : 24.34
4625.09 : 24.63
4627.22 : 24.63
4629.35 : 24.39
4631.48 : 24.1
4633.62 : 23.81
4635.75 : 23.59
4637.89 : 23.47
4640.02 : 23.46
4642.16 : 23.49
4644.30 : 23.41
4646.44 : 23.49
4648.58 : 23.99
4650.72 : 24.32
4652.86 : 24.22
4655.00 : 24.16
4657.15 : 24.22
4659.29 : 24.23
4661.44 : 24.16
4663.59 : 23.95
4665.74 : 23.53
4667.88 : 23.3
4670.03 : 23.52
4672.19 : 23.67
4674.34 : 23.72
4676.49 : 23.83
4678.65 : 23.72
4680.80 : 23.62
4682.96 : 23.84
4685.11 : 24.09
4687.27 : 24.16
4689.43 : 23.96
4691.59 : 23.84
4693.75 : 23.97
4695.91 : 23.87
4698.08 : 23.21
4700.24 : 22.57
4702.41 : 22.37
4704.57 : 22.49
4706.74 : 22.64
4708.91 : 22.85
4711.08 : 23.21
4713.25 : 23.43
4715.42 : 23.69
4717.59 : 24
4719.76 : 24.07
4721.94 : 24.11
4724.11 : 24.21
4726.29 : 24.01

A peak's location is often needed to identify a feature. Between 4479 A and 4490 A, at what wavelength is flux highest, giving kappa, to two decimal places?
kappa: 4486.63 A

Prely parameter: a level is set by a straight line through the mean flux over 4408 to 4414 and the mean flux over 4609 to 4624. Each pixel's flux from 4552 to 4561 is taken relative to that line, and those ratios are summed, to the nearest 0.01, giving 4.09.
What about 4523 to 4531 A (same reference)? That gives 3.93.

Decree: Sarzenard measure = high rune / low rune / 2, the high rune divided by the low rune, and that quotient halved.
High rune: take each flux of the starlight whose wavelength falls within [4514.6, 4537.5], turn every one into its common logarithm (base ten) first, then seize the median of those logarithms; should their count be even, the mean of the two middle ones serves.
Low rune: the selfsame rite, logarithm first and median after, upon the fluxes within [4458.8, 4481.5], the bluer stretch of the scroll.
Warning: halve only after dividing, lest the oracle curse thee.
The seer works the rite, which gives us 0.499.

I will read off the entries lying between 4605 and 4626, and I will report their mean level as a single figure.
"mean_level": 24.0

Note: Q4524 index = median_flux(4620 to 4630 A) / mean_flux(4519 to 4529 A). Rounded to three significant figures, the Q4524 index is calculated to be 1.05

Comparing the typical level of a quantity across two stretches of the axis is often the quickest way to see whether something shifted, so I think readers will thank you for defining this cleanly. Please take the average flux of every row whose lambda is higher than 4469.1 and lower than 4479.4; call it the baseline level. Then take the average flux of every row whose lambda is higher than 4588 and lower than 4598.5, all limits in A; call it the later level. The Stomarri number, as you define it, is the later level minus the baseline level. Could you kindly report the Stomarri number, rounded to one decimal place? 0.1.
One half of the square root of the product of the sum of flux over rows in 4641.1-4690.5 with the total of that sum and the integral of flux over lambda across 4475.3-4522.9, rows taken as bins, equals 477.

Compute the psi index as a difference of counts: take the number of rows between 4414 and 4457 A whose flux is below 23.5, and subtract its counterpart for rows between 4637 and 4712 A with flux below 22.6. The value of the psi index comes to 18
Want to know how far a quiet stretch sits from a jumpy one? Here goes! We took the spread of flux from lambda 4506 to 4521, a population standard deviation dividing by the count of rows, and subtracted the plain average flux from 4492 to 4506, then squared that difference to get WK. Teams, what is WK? 525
